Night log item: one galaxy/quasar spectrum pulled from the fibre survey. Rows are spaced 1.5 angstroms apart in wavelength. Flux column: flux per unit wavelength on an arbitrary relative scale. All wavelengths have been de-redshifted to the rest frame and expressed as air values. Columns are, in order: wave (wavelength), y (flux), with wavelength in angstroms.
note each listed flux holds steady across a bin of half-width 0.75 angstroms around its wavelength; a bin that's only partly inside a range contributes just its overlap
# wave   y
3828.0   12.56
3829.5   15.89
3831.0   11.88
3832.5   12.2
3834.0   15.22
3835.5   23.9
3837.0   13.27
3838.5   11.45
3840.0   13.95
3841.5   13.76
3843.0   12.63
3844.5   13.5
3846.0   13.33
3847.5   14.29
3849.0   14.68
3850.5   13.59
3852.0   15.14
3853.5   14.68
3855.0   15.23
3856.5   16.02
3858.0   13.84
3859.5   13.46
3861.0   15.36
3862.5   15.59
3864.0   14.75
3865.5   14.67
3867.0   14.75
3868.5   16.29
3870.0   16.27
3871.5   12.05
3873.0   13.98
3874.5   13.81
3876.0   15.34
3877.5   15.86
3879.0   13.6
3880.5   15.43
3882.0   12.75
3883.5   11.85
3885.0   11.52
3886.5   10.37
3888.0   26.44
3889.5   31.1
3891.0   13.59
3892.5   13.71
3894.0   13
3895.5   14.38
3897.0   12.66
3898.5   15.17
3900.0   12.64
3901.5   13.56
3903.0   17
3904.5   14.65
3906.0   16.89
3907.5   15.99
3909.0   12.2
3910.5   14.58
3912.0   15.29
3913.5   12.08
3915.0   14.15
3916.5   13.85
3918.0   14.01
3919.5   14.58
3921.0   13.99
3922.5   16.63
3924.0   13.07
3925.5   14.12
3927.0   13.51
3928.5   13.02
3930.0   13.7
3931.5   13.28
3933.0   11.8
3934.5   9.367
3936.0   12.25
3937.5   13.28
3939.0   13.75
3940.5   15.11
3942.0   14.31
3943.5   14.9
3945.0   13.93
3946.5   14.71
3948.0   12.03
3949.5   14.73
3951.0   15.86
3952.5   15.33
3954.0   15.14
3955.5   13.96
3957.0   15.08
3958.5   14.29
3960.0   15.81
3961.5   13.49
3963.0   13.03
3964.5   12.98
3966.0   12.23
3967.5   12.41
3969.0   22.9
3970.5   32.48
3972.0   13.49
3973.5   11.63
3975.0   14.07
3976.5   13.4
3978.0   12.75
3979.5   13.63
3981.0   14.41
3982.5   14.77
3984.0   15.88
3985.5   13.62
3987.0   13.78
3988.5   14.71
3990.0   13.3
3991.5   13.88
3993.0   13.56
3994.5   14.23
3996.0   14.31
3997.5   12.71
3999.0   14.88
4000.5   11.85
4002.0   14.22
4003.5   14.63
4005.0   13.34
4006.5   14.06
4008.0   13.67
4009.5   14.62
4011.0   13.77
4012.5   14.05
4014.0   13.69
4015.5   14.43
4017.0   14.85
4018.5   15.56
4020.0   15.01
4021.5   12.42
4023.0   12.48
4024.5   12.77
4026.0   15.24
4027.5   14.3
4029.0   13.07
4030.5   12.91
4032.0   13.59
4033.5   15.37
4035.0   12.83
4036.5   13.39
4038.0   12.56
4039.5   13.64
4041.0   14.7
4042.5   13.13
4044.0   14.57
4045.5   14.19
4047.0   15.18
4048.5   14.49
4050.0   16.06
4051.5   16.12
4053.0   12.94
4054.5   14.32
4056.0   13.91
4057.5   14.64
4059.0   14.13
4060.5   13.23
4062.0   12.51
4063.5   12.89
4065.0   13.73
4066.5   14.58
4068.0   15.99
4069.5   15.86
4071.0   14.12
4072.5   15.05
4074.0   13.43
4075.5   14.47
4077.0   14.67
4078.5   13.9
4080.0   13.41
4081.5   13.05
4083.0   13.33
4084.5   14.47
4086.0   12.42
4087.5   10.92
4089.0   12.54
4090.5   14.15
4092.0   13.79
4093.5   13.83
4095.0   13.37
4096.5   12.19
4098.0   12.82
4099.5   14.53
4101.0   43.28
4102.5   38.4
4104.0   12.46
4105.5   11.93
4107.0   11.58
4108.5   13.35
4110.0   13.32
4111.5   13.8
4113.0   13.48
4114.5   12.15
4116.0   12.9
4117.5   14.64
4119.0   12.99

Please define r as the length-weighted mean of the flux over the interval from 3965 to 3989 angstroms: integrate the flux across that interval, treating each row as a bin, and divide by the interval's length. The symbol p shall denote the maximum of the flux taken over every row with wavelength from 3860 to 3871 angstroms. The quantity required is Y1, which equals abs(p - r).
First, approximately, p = 16.29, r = 15.4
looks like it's 0.9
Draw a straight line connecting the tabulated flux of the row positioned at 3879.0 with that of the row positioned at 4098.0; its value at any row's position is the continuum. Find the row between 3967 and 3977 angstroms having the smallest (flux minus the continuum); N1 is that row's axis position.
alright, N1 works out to 3973.5 angstroms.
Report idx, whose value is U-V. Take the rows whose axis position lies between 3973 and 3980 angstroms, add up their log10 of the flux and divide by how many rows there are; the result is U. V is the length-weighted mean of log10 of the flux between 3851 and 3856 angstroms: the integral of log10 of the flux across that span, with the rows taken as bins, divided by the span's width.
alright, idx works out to -0.06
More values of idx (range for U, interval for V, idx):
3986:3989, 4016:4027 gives 0.01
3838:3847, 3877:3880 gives -0.05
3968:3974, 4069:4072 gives 0.09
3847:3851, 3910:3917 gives 0.01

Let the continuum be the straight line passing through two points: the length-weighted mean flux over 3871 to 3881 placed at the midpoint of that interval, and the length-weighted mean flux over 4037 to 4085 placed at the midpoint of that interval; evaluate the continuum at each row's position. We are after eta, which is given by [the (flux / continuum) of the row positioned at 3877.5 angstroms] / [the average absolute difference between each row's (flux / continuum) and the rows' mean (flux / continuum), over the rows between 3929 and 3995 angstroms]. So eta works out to 10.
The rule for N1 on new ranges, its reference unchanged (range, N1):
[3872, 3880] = 3879.0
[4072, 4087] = 4086.0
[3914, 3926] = 3924.0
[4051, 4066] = 4062.0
